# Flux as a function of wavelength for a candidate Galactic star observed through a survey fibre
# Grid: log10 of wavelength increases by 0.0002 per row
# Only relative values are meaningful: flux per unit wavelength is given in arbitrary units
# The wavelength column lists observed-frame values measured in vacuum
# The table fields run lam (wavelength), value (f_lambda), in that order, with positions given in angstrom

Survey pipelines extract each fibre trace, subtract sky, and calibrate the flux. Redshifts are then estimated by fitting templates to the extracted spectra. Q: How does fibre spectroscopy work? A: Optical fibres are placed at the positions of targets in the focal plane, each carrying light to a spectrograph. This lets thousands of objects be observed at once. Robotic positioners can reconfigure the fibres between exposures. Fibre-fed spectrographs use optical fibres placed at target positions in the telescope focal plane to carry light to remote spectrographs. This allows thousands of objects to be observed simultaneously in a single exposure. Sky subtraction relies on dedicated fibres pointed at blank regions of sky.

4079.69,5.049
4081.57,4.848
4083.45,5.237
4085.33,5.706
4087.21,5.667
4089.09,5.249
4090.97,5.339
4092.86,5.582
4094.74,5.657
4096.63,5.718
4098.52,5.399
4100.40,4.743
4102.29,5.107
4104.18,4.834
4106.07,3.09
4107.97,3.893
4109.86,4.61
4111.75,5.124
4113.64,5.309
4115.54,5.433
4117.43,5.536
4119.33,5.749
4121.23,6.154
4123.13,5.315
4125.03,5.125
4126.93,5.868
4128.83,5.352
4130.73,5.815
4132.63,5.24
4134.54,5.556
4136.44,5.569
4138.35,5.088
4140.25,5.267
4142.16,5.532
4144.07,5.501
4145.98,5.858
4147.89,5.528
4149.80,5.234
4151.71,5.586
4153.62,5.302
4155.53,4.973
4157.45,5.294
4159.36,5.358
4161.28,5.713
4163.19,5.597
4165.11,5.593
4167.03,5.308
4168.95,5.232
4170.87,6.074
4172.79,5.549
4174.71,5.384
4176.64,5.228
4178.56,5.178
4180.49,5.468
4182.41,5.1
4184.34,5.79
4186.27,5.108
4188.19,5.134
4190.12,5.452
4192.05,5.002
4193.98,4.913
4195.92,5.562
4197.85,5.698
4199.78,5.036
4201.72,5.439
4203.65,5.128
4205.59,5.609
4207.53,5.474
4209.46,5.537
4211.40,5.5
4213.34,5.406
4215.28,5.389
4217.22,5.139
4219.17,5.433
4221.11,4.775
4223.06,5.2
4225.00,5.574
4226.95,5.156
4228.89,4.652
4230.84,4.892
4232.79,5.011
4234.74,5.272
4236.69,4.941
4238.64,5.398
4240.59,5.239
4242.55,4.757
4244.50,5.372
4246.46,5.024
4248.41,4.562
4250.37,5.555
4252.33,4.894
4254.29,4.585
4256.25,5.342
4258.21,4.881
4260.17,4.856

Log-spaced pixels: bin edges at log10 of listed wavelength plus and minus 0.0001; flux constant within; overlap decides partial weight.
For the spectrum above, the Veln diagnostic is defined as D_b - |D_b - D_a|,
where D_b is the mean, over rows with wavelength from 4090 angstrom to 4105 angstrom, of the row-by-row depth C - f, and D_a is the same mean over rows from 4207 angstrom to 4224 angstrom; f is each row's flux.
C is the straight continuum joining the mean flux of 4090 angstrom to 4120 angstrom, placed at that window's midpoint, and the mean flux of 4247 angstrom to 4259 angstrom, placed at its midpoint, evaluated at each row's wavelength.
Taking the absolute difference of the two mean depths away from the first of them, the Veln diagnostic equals -0.32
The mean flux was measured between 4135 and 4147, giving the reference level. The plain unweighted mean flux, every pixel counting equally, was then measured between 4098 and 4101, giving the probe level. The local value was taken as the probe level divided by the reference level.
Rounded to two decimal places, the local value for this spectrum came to 0.93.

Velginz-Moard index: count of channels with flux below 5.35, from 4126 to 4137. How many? 1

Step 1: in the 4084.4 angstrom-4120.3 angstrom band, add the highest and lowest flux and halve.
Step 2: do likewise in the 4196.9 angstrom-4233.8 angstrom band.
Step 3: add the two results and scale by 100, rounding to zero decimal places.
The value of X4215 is 959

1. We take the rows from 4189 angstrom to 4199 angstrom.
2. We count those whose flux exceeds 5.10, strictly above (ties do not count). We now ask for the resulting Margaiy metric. 3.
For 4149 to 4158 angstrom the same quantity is 4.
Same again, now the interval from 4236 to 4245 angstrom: 3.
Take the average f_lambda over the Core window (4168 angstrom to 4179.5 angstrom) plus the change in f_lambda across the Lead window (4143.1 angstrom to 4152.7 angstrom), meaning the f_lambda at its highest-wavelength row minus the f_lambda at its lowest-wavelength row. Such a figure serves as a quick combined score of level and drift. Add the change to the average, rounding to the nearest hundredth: 5.53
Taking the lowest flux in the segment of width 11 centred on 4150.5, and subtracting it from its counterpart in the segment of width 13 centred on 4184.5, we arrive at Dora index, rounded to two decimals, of 0.13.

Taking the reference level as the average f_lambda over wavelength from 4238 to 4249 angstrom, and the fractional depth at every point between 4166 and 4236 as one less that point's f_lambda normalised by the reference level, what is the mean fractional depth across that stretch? -0.05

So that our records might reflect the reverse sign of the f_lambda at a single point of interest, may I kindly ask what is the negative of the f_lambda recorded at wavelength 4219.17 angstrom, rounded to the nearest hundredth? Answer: -5.43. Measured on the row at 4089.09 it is -5.25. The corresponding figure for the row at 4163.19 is -5.60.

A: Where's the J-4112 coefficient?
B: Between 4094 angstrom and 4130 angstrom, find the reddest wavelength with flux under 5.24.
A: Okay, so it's 4125.03 angstrom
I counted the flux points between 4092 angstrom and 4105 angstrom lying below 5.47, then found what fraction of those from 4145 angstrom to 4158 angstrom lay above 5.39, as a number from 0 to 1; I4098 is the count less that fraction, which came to 4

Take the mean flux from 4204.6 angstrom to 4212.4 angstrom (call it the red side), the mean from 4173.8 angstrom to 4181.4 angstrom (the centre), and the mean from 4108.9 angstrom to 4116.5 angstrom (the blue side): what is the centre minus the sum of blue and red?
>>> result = -5.3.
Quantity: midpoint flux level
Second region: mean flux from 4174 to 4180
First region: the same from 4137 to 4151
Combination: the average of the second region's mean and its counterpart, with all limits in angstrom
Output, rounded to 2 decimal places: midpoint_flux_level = 5.35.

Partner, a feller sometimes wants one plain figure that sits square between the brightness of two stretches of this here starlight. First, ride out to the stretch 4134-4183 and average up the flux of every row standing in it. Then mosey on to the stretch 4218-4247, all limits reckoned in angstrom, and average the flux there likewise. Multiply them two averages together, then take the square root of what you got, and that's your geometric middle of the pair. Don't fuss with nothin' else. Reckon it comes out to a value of 5.27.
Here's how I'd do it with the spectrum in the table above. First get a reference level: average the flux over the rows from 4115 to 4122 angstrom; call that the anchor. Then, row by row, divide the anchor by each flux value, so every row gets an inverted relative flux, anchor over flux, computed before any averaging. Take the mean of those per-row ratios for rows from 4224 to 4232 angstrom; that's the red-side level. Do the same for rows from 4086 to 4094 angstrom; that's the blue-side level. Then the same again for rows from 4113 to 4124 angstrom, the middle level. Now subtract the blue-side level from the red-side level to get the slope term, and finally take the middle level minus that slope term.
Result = 0.94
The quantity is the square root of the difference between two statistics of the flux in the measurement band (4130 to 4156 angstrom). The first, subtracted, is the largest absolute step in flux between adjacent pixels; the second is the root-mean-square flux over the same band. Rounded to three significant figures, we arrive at 2.21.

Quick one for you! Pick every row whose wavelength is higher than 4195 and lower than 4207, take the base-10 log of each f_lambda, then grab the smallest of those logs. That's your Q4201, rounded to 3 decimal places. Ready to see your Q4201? 0.702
